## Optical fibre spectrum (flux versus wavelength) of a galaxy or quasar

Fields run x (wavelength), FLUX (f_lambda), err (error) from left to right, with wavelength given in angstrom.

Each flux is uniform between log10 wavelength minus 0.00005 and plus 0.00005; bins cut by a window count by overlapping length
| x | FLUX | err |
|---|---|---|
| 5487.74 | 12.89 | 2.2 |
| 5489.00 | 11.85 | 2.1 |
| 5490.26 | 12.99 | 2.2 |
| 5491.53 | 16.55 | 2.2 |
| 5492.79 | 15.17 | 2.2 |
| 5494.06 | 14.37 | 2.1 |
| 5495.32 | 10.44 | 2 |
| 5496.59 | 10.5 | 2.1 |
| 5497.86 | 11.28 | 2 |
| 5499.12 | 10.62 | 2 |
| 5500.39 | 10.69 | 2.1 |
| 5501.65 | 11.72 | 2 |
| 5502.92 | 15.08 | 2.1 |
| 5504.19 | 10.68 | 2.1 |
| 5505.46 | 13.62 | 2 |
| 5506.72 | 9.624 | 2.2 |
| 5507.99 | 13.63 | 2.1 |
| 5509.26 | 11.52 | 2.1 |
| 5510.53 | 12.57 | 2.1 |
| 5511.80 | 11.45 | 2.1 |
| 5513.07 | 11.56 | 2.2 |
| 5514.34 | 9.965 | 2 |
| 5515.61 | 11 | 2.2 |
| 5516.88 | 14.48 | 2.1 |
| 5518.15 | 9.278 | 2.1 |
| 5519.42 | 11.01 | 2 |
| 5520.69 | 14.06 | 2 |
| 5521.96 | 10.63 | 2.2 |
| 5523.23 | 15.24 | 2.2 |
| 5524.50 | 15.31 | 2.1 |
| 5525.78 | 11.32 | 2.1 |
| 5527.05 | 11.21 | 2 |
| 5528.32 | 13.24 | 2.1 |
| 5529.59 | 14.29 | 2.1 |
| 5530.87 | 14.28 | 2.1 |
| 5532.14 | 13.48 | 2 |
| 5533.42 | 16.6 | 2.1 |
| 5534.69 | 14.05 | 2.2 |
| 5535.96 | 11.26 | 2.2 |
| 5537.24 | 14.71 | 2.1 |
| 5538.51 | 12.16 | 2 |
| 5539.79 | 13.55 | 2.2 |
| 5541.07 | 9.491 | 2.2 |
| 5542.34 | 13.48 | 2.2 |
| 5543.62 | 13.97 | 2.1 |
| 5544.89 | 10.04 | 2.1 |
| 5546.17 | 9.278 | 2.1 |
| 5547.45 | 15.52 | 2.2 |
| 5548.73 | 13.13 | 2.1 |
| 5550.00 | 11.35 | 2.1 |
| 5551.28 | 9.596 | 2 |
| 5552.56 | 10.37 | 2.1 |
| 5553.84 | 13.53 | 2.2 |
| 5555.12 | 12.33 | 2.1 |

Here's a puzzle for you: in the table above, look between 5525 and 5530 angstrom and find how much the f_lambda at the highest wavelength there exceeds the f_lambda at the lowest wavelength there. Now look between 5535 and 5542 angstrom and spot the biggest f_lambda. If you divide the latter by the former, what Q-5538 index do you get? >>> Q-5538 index 5.0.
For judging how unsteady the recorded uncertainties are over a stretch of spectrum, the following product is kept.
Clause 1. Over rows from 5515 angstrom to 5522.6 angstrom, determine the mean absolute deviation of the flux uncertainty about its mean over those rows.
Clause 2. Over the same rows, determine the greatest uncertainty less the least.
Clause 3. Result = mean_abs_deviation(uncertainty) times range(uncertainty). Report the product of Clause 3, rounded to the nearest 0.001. 0.013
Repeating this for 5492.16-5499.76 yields 0.013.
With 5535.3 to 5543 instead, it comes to 0.013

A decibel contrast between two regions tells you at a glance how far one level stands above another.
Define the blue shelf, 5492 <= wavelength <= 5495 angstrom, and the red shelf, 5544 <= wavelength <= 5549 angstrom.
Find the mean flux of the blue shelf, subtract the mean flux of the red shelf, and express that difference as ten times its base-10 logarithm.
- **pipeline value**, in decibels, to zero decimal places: 4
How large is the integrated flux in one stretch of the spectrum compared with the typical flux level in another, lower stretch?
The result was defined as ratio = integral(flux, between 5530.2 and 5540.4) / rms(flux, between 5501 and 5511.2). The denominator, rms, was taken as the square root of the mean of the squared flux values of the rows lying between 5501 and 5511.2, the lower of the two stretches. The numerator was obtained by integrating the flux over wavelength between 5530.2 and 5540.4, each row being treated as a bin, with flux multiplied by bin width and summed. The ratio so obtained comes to 11.3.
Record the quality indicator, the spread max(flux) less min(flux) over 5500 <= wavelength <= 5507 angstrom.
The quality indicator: 5.5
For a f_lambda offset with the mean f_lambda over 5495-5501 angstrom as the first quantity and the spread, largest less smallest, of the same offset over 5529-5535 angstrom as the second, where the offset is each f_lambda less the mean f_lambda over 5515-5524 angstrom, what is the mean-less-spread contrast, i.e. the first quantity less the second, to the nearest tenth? -4.7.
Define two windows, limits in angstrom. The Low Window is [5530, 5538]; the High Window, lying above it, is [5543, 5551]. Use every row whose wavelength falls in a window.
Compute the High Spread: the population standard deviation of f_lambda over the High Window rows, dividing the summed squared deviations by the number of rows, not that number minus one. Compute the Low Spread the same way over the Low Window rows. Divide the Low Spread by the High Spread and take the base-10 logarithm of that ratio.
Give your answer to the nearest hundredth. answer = -0.14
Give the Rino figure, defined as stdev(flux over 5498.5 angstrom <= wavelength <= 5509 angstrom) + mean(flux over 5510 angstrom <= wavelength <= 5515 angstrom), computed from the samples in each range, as 13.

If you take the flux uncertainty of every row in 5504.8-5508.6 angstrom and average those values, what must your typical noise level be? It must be 2.10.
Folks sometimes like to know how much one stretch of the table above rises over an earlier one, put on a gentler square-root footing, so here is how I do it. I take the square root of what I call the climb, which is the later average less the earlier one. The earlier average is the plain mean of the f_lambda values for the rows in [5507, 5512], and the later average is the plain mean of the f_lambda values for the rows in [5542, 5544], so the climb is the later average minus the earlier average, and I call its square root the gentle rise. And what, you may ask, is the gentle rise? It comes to 1.2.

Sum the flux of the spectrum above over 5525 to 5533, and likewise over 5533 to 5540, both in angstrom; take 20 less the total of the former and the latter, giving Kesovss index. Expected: -140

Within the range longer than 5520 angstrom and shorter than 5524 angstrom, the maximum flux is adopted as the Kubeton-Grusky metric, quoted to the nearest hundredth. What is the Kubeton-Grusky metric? 15.24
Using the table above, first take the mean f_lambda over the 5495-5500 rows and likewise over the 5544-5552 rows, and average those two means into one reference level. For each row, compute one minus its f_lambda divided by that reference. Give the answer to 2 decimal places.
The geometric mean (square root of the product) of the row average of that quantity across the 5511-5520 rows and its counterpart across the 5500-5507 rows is 0.03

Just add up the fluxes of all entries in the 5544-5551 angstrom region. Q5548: 59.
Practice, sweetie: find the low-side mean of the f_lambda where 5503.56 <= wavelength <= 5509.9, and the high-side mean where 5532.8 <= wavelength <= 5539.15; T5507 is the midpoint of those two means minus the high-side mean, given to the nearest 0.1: -1.0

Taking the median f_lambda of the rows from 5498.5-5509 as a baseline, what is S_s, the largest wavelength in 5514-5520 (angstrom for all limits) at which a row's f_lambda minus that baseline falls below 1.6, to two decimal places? 5519.42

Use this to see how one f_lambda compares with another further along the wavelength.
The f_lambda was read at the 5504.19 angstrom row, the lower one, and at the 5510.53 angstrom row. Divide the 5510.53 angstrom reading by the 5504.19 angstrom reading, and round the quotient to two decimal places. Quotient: 1.18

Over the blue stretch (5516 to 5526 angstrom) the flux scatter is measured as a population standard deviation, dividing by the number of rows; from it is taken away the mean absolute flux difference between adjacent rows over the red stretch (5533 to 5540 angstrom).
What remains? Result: -0.3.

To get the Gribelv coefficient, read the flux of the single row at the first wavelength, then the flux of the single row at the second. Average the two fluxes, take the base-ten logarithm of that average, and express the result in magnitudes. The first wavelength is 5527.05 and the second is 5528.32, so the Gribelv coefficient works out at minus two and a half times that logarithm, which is -2.72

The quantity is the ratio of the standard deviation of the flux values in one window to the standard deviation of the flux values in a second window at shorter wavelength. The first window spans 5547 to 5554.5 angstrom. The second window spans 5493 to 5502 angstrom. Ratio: 1.6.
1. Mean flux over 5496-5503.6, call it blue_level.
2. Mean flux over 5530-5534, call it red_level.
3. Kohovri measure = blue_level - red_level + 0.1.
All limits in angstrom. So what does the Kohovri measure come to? -3.0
